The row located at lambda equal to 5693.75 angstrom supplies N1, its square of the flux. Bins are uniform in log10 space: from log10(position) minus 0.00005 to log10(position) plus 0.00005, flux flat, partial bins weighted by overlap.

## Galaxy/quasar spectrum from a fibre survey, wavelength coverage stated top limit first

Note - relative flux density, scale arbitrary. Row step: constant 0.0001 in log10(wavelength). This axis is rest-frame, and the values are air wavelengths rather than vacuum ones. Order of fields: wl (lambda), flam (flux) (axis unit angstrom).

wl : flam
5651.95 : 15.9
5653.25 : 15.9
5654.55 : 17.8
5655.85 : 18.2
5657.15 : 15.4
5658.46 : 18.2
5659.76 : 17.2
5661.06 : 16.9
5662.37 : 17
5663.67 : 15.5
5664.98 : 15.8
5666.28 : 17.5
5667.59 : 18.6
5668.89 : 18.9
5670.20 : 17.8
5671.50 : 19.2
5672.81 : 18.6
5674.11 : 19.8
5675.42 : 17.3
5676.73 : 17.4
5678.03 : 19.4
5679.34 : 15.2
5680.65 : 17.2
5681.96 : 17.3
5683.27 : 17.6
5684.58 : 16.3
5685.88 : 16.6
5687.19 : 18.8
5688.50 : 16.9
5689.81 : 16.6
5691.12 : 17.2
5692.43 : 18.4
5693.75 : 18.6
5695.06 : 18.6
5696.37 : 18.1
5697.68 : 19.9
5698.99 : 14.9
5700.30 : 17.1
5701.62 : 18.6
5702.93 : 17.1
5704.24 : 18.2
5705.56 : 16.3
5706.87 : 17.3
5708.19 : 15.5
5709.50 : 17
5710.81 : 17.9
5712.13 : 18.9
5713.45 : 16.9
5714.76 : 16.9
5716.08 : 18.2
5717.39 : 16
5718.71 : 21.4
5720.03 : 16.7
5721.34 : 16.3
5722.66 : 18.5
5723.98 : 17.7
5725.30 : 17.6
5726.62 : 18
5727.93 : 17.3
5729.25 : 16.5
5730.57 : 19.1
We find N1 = 346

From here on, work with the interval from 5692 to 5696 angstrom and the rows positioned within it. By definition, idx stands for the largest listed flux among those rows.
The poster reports 18.6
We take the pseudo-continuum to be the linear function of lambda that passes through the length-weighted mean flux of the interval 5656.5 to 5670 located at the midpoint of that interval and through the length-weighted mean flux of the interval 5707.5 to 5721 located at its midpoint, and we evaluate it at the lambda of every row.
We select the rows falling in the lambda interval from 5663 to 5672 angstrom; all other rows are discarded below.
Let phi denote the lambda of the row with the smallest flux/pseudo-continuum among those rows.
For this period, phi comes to 5663.67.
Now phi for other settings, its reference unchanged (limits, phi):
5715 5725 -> 5717.39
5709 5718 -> 5717.39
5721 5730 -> 5721.34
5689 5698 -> 5689.81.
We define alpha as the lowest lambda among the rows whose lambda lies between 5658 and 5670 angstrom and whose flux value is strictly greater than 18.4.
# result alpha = 5667.59 angstrom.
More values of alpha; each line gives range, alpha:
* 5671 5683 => 5671.50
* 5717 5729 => 5718.71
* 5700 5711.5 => 5701.62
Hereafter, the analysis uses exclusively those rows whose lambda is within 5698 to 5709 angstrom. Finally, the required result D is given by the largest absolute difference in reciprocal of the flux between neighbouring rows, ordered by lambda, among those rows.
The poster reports 0.009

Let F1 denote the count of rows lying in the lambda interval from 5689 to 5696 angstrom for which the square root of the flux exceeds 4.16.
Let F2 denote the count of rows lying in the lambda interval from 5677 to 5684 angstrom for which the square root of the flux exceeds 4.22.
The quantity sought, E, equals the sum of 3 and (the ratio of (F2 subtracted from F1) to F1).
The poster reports 3.7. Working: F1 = 3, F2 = 1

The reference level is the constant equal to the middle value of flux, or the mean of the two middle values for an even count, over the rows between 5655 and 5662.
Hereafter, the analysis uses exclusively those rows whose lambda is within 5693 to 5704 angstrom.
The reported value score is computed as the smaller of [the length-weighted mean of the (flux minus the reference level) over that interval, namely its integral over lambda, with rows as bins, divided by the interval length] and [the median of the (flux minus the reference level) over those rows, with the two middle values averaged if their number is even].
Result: 0.7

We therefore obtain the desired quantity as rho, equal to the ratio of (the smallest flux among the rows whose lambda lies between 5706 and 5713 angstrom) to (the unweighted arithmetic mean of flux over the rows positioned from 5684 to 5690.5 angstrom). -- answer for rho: 0.91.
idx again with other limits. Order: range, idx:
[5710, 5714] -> 18.9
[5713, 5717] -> 18.2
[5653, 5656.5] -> 18.2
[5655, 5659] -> 18.2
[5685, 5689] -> 18.8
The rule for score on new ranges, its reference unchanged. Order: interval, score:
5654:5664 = -0.1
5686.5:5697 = 0.7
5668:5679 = 1.3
